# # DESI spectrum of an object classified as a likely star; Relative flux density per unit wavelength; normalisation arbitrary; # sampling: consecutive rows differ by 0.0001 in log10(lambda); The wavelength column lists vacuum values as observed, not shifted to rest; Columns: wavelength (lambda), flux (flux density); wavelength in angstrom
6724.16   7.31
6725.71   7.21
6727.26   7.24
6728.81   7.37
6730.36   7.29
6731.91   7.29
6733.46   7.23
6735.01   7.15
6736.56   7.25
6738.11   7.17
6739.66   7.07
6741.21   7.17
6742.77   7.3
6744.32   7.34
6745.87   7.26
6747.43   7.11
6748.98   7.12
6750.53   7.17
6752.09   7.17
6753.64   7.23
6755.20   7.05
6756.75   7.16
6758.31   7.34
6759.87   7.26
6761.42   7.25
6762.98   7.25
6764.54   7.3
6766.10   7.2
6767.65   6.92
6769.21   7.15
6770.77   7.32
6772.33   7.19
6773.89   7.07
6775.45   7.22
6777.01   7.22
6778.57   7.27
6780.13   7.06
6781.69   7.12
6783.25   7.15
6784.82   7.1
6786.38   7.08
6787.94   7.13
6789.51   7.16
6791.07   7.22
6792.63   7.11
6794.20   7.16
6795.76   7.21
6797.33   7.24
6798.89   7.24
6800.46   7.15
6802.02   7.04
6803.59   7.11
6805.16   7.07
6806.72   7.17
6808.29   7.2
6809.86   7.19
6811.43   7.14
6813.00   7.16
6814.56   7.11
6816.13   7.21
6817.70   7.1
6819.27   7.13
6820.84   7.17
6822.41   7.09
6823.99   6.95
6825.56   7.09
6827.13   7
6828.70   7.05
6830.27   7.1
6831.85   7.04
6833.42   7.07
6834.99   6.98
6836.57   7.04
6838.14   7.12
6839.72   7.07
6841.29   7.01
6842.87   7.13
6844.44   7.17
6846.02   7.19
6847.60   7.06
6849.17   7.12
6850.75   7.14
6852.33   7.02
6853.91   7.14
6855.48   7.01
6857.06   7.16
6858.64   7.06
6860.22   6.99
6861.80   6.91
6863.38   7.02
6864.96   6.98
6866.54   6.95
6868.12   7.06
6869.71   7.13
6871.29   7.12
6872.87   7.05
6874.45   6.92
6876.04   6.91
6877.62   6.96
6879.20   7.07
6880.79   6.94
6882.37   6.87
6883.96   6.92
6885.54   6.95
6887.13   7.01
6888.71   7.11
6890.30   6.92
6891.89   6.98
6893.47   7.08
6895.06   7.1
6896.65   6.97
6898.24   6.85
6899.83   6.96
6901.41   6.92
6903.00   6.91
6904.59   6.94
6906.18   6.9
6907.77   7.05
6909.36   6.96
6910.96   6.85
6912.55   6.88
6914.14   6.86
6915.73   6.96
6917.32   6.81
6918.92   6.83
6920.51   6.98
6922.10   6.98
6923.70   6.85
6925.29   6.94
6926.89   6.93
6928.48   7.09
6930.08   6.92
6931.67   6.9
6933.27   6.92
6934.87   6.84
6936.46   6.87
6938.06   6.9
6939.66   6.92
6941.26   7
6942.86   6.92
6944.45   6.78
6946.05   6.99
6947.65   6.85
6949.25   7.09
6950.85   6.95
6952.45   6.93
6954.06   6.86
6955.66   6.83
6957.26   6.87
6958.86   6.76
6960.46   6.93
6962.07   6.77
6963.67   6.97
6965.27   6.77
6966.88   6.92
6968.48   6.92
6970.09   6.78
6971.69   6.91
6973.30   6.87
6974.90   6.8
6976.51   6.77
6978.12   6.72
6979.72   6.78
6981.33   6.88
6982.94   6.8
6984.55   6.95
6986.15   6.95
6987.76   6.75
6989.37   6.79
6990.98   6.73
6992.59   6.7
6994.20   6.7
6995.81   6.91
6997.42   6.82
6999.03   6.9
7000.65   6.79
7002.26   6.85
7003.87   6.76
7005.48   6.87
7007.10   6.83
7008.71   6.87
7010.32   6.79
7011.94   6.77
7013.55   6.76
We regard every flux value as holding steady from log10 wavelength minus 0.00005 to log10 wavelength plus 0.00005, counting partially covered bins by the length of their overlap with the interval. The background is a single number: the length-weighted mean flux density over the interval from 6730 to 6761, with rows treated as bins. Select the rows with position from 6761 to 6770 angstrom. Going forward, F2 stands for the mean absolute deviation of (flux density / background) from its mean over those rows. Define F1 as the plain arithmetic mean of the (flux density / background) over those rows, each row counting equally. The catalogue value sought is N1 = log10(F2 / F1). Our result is -1.88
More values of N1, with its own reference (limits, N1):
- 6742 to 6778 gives -1.97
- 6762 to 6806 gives -2.01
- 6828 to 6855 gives -2.15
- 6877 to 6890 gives -2.04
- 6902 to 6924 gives -2.08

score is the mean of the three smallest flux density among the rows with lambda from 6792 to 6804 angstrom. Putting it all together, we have 7.09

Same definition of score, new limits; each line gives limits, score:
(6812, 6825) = 7.05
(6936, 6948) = 6.83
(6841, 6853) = 7.03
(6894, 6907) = 6.89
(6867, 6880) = 6.93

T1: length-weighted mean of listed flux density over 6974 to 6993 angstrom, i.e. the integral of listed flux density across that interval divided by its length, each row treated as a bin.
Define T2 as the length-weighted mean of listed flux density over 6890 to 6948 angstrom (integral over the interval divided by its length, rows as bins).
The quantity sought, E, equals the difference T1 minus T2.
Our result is -0.12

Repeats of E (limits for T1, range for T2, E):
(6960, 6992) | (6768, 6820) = -0.32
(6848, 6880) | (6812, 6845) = -0.05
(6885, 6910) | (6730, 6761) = -0.23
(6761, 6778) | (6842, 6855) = 0.07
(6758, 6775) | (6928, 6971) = 0.30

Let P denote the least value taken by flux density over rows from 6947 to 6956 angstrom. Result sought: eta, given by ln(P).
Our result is 1.92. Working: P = 6.83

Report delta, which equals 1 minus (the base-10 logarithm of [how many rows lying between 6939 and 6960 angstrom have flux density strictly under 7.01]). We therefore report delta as -0.079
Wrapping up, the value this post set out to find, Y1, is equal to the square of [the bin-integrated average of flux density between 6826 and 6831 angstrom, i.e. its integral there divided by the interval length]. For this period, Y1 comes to 50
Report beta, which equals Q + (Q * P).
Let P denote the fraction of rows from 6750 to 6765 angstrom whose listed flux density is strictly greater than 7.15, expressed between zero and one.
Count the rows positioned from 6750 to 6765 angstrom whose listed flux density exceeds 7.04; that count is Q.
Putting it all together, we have 19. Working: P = 0.90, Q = 10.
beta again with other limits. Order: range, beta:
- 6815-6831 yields 10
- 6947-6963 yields 1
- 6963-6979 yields 0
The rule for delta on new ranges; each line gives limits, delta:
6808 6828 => 0.699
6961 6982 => -0.114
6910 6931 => -0.079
